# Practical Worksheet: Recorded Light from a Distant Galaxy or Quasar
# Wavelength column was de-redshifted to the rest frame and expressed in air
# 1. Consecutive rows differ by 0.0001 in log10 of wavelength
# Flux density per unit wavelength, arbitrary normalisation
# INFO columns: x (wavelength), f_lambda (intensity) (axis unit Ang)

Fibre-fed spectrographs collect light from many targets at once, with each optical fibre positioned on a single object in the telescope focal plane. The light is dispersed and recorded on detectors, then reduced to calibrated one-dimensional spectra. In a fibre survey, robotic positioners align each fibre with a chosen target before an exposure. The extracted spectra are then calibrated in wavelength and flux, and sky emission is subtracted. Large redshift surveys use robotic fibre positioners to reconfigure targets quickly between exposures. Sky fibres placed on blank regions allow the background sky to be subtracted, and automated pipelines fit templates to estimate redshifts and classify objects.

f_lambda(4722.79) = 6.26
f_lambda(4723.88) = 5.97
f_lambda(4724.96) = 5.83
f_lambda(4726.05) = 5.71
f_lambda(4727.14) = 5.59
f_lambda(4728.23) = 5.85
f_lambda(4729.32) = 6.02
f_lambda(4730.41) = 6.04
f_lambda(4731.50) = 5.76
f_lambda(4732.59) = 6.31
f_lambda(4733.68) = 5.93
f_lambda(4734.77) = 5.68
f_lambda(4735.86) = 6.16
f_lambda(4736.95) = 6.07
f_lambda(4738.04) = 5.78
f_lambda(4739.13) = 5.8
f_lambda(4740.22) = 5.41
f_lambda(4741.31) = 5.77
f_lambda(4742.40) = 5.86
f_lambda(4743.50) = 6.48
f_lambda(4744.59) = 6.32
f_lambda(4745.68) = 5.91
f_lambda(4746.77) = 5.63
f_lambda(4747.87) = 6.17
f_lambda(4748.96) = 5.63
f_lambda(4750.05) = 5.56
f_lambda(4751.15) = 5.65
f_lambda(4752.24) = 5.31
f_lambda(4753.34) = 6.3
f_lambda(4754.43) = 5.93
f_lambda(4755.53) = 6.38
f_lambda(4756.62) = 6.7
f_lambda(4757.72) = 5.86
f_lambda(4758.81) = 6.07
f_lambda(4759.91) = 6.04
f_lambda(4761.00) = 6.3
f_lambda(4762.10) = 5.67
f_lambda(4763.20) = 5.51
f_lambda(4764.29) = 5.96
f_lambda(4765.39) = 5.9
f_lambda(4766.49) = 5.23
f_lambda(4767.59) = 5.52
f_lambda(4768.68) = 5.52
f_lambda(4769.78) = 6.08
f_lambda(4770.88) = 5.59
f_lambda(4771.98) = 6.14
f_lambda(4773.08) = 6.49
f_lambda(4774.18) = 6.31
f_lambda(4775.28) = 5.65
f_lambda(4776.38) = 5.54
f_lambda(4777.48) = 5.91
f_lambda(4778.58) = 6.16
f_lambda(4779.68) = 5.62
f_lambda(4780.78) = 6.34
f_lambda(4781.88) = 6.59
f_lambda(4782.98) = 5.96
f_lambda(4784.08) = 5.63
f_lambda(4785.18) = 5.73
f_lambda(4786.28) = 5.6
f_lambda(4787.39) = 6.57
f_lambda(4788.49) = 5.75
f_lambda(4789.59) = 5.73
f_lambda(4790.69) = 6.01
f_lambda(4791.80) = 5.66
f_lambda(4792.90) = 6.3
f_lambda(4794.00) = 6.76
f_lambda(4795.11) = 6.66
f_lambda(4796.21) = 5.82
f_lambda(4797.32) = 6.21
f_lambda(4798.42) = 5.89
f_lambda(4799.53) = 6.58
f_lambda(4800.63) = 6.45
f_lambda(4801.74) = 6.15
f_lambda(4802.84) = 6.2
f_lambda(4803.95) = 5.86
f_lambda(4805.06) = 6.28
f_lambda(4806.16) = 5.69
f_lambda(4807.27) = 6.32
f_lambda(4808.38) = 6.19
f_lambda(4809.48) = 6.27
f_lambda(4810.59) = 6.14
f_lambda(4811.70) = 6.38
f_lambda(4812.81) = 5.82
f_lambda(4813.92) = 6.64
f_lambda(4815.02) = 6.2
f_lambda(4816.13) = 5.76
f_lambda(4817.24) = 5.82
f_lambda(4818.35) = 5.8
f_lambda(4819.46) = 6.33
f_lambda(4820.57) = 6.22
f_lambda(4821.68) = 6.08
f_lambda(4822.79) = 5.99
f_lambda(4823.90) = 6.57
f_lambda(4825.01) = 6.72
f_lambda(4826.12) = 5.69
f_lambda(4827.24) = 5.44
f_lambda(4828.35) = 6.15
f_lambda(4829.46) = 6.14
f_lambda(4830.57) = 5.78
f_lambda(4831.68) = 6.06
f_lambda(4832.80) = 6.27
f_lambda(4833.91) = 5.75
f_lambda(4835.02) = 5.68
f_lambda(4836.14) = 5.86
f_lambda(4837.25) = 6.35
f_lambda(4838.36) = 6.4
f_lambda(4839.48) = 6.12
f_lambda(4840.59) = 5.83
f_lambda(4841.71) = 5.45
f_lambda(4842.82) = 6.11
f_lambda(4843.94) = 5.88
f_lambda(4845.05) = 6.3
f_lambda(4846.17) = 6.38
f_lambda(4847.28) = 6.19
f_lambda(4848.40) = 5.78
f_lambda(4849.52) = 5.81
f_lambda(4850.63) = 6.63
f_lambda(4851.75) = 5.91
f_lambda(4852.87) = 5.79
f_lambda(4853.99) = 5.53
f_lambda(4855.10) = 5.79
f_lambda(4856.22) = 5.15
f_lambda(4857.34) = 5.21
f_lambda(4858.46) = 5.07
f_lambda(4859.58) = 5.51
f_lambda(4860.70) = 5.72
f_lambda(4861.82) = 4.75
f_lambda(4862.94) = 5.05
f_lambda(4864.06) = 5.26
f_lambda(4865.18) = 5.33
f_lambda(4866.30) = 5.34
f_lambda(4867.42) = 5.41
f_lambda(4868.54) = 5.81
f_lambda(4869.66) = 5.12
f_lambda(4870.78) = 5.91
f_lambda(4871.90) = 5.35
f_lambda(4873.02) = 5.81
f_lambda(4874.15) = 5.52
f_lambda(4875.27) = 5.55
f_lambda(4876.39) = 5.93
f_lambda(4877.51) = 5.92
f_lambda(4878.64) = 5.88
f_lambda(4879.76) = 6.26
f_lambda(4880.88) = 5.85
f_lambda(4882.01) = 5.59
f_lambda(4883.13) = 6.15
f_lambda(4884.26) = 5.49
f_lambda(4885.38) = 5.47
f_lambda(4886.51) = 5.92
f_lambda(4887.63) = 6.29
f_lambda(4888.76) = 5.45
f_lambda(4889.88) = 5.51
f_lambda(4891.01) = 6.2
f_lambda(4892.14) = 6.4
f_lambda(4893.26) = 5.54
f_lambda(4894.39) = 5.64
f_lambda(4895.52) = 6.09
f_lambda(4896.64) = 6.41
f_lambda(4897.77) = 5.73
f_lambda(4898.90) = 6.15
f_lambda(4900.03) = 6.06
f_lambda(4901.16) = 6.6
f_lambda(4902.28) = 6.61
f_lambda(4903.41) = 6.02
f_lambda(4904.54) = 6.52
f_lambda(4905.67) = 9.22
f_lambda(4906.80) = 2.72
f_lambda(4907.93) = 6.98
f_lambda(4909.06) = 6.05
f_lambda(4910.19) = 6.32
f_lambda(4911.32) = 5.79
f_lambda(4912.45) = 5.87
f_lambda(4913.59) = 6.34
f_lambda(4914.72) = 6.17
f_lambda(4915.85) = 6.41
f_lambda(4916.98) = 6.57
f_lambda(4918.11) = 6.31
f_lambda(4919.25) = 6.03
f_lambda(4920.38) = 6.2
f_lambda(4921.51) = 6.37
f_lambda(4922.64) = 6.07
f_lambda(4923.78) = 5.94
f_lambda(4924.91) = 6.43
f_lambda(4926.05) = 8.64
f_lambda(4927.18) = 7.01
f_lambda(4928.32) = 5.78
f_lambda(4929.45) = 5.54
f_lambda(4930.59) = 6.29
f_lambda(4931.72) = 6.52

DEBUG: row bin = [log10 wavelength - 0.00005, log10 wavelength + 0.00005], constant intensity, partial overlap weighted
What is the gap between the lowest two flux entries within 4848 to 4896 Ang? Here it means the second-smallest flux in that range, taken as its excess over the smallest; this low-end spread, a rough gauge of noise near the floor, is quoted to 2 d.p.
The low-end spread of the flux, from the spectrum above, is 0.30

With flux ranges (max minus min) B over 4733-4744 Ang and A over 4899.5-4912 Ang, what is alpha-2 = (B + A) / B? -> 7.1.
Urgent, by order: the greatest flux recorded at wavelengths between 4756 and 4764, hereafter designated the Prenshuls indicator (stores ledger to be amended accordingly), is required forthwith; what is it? 6.7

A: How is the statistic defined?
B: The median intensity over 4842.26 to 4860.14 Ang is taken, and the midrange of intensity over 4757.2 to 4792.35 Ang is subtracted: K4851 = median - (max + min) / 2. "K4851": -0.11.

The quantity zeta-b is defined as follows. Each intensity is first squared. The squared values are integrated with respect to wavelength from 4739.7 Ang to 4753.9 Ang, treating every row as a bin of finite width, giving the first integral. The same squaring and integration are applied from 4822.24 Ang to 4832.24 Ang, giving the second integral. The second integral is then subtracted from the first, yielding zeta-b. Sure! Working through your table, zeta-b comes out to 119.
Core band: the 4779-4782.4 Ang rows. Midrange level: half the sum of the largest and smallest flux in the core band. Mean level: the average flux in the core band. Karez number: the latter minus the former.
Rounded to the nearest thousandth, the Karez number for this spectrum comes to 0.078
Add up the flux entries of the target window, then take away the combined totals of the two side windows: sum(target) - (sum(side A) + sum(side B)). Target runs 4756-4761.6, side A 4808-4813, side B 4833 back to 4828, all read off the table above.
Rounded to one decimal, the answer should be -30.2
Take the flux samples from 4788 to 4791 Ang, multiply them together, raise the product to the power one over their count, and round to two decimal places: 5.83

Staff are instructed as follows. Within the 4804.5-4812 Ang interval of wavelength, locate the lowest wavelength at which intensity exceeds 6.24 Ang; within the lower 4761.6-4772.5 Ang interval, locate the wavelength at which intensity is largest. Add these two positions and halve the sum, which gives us 4788.5 Ang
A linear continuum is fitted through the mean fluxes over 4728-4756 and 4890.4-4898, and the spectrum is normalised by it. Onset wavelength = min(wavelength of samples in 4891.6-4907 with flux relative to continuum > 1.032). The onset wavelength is 4892.14 Ang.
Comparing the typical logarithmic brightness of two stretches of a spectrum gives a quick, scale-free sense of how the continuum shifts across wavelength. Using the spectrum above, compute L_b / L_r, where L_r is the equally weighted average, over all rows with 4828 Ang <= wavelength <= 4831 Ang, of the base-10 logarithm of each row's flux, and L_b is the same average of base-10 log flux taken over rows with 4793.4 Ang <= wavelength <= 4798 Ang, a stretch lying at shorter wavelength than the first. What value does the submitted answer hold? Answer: 1.03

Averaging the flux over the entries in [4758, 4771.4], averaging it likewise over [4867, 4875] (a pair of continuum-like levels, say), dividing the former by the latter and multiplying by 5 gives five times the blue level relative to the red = 5.20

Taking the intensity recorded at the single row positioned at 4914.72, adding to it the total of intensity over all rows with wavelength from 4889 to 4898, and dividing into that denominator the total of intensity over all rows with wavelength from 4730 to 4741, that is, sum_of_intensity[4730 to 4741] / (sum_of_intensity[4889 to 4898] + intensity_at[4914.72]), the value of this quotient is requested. 1.1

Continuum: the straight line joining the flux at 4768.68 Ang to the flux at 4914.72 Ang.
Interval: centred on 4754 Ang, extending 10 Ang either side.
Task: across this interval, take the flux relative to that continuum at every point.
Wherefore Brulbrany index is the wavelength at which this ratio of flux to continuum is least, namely 4752.24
